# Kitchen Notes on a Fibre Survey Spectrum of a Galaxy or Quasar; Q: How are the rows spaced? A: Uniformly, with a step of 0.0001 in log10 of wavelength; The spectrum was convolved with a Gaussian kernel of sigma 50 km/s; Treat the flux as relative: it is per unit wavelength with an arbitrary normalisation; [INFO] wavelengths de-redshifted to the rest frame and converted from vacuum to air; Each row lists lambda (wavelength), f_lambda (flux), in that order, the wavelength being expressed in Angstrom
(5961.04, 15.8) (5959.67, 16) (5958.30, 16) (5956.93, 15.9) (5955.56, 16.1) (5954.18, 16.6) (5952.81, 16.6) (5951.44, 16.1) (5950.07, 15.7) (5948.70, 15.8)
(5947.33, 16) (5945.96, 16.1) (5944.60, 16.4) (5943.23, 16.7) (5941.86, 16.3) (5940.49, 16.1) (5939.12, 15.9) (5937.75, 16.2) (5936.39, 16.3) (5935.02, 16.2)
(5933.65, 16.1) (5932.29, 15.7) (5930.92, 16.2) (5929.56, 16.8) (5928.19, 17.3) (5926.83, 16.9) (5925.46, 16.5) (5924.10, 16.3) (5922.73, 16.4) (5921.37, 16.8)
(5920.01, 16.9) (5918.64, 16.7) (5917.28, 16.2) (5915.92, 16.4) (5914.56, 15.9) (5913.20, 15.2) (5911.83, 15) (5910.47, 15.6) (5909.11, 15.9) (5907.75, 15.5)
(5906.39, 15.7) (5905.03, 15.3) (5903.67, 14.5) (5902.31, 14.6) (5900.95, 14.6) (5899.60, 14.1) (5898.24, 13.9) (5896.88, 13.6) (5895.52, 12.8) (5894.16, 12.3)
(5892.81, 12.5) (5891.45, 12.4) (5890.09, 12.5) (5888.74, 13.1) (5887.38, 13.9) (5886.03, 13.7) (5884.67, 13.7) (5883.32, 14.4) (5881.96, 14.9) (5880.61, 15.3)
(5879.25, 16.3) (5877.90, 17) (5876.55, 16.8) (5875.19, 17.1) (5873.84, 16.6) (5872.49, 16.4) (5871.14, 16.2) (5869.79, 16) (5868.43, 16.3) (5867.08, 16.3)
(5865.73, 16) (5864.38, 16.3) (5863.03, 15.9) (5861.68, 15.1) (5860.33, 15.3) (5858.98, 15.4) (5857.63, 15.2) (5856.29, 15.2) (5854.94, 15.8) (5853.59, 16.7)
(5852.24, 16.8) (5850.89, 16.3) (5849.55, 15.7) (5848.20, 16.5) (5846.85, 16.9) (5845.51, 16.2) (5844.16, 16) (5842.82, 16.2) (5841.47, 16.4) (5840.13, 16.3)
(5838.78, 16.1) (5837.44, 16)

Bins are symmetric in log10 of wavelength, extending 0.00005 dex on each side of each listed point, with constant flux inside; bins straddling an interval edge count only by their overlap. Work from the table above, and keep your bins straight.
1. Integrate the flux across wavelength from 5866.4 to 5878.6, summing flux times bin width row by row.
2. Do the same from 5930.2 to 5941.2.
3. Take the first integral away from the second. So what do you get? -25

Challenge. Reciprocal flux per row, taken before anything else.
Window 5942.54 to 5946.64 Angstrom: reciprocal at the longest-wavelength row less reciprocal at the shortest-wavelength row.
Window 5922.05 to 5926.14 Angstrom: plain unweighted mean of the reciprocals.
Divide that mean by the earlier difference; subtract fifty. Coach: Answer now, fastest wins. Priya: -23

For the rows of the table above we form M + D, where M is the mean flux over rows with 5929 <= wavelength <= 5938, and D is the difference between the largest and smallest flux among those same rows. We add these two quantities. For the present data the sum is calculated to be 17.3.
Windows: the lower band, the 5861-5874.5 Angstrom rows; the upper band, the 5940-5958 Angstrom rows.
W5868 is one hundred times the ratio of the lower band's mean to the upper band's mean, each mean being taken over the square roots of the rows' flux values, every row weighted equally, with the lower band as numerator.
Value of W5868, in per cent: 100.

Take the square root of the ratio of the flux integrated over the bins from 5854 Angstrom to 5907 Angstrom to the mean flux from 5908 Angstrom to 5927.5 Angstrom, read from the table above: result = 7.0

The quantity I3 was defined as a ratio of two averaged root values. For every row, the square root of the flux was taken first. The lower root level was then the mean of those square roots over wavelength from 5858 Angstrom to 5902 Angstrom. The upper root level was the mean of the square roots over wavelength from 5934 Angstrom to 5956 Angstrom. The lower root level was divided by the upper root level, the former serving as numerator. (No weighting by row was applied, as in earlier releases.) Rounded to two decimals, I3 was 0.96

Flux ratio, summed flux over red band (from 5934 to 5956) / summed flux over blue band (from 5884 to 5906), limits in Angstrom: 1.19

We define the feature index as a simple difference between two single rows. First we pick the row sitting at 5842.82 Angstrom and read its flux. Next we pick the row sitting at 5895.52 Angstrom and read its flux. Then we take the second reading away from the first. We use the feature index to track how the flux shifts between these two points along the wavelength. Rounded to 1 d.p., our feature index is 3.4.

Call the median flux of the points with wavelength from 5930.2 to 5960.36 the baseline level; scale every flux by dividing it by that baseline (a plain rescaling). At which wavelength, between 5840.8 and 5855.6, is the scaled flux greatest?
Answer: 5846.85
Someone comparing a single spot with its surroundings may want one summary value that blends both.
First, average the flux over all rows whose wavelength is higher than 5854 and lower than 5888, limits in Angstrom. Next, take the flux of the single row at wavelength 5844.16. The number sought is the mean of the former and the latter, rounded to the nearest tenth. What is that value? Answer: 15.8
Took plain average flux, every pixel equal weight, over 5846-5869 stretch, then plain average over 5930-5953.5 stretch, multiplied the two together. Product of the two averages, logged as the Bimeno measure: 258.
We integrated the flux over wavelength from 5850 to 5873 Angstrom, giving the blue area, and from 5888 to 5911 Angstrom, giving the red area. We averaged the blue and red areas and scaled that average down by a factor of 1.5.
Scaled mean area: 230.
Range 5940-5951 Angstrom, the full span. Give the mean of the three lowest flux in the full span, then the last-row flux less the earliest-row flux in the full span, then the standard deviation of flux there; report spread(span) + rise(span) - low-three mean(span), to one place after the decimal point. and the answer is -15.9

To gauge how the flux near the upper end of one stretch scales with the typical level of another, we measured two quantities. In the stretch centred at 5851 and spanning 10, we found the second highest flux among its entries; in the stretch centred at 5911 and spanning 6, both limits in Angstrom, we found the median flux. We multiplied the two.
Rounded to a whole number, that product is 259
